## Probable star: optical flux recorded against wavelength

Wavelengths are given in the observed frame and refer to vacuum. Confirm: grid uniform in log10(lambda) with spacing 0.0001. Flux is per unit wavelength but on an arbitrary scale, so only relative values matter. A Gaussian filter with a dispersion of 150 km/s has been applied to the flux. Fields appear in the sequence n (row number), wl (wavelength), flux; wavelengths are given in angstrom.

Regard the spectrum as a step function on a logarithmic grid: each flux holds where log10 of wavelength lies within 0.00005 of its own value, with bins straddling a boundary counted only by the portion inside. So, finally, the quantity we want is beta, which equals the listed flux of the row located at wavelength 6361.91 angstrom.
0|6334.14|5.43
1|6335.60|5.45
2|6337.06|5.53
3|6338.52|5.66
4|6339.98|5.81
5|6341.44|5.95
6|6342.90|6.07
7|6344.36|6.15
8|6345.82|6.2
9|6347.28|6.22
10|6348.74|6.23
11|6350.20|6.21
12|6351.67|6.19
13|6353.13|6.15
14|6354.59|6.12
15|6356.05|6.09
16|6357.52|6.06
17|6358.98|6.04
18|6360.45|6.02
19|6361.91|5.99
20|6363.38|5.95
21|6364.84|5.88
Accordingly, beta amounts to 5.99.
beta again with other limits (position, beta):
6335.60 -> 5.45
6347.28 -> 6.22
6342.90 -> 6.07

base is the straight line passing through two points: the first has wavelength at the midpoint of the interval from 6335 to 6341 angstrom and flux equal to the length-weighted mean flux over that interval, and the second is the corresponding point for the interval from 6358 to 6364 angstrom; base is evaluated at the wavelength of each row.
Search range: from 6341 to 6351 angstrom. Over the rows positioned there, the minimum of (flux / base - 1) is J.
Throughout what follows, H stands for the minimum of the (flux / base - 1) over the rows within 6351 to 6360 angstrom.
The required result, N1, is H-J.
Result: -0.03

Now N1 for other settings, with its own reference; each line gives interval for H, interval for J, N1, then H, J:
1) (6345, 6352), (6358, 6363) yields 0.06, 0.058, -0.004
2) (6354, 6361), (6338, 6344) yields 0.00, 0.005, 0.004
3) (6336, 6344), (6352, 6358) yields -0.03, -0.015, 0.019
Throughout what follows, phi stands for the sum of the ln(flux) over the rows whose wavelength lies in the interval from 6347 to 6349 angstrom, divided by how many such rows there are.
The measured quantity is 1.83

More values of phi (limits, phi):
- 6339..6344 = 1.78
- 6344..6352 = 1.82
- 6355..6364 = 1.80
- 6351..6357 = 1.81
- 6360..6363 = 1.79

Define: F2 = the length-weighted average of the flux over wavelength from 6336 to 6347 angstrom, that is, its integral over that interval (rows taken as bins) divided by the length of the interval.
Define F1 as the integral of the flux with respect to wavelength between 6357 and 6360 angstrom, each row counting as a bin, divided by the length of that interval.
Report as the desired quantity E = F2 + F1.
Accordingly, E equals 12.0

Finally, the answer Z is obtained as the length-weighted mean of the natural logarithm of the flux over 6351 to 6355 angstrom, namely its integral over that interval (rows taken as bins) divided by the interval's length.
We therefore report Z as 1.82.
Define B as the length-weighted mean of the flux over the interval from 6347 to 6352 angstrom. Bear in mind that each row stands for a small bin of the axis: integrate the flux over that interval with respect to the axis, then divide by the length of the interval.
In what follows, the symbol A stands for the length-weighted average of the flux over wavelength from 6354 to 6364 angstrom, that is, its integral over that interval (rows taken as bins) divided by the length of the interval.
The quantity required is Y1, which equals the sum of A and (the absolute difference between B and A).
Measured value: 6.21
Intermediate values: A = 6.04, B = 6.21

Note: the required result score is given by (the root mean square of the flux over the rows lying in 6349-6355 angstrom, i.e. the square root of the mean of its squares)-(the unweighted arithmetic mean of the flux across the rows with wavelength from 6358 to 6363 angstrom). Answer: 0.15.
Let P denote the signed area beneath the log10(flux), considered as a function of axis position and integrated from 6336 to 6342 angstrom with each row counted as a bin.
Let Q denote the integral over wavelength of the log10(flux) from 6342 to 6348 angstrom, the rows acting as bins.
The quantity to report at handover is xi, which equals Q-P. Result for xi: 0.2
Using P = 4.54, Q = 4.74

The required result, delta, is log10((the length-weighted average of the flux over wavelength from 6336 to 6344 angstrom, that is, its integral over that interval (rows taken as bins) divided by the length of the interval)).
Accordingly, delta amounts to 0.764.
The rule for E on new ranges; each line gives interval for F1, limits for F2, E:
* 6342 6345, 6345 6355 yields 12.3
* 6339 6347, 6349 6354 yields 12.2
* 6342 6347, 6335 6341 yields 11.8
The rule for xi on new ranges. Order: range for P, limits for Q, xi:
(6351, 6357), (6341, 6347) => 0.0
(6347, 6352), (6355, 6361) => 0.7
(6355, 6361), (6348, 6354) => 0.1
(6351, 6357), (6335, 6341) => -0.2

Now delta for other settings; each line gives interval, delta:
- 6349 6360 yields 0.787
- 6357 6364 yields 0.779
